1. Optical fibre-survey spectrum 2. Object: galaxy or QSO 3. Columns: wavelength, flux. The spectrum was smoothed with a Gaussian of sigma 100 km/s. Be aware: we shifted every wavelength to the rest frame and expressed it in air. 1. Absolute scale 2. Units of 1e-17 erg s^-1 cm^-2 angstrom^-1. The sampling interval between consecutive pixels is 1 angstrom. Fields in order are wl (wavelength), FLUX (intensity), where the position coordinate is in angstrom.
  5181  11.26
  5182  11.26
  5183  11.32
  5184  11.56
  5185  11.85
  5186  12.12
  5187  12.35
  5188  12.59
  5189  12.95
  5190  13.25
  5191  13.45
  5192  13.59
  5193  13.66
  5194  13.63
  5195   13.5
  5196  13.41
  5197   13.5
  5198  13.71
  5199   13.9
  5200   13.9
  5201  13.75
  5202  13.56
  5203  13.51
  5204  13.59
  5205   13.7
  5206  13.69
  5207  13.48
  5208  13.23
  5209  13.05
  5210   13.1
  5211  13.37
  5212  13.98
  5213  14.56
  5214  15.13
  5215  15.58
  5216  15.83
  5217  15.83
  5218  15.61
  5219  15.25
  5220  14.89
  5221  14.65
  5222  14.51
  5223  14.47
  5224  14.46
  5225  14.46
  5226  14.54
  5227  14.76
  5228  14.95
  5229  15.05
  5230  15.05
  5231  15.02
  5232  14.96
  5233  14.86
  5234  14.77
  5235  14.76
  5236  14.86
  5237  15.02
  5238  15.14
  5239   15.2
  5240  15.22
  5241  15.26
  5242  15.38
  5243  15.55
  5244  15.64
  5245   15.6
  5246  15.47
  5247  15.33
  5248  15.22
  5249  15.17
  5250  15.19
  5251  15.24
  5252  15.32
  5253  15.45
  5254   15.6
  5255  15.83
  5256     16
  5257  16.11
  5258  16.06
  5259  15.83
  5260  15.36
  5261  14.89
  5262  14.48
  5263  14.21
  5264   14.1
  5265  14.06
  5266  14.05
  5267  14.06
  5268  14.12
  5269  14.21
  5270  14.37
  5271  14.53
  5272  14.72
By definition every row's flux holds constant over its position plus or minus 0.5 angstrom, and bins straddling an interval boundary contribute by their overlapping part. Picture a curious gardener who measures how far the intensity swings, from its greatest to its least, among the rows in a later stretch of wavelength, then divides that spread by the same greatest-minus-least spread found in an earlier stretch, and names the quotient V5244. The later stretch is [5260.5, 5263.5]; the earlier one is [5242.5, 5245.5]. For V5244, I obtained 7.6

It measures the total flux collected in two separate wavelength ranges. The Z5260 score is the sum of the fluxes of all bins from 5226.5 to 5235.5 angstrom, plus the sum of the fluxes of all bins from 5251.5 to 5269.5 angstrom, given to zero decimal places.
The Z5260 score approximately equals 404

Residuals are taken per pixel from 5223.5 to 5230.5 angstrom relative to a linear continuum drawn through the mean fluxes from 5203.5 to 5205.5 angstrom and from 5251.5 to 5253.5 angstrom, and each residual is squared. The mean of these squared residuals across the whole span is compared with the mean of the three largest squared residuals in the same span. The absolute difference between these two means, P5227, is 0.117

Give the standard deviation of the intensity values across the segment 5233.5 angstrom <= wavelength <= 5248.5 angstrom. 0.3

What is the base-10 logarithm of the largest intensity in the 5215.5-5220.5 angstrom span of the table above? 1.20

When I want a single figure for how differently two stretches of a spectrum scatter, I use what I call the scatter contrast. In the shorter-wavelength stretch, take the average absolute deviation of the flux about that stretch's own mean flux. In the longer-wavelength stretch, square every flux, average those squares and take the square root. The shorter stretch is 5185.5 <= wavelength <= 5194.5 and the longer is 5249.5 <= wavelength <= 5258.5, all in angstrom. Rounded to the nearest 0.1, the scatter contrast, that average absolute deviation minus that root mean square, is -15.1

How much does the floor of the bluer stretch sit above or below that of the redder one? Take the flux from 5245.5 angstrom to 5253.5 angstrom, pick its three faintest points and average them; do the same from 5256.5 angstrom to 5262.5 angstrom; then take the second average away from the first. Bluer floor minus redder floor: 0.28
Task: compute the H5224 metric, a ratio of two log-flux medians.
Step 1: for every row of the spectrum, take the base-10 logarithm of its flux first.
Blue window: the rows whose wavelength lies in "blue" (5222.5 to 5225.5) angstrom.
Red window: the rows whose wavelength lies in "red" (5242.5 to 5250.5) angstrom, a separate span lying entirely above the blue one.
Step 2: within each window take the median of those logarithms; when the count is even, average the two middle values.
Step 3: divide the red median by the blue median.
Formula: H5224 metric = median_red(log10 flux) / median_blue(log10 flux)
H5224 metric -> 1.02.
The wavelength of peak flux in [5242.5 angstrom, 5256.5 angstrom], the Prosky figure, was 5256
